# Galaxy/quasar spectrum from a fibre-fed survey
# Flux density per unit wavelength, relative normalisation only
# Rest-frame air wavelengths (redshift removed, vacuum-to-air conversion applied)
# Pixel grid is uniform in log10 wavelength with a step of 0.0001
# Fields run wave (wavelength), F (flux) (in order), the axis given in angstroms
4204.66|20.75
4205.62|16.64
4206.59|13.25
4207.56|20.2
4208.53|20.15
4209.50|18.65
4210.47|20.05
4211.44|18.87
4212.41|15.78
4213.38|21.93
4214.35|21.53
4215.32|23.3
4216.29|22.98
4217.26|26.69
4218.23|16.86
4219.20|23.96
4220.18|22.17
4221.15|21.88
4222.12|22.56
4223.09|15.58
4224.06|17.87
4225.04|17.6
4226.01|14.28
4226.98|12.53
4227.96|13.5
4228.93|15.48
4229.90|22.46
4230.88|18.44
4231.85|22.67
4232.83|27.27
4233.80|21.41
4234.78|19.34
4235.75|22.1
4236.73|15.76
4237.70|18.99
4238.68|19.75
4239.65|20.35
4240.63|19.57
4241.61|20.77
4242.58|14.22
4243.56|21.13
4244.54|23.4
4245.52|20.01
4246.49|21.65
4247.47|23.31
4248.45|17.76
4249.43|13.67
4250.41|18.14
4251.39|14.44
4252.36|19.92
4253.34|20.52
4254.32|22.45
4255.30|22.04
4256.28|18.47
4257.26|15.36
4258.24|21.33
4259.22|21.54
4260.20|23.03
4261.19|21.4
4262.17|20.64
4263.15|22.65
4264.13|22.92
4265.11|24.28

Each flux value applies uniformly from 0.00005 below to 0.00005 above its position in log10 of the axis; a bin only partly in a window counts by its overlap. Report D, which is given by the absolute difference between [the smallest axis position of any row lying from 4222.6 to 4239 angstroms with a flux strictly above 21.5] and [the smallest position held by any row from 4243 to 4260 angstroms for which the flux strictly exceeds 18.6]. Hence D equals 13.7 angstroms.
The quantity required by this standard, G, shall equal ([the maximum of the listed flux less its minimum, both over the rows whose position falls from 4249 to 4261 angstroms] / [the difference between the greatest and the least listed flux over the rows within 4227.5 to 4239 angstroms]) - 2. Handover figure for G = -1.3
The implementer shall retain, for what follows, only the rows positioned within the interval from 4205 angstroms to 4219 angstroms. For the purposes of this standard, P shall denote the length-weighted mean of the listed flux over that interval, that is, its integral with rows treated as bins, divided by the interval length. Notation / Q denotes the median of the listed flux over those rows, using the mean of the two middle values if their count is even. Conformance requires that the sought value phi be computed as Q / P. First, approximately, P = 19.9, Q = 20.1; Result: 1.01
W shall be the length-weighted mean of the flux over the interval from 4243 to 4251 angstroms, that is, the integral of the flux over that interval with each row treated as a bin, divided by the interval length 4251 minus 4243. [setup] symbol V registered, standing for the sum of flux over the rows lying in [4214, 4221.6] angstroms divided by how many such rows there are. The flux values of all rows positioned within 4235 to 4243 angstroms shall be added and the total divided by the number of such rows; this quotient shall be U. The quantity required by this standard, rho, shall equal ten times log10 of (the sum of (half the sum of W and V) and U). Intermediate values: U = 18.9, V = 22.4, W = 19.7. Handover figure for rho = 16.02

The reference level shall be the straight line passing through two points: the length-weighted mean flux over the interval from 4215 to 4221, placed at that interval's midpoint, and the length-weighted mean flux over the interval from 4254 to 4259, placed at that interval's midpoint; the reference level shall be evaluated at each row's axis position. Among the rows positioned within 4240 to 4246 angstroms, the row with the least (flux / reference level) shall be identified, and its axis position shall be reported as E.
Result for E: 4242.58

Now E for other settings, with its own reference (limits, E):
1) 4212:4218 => 4212.41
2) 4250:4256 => 4251.39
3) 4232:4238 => 4236.73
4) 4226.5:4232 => 4226.98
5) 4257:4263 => 4257.26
